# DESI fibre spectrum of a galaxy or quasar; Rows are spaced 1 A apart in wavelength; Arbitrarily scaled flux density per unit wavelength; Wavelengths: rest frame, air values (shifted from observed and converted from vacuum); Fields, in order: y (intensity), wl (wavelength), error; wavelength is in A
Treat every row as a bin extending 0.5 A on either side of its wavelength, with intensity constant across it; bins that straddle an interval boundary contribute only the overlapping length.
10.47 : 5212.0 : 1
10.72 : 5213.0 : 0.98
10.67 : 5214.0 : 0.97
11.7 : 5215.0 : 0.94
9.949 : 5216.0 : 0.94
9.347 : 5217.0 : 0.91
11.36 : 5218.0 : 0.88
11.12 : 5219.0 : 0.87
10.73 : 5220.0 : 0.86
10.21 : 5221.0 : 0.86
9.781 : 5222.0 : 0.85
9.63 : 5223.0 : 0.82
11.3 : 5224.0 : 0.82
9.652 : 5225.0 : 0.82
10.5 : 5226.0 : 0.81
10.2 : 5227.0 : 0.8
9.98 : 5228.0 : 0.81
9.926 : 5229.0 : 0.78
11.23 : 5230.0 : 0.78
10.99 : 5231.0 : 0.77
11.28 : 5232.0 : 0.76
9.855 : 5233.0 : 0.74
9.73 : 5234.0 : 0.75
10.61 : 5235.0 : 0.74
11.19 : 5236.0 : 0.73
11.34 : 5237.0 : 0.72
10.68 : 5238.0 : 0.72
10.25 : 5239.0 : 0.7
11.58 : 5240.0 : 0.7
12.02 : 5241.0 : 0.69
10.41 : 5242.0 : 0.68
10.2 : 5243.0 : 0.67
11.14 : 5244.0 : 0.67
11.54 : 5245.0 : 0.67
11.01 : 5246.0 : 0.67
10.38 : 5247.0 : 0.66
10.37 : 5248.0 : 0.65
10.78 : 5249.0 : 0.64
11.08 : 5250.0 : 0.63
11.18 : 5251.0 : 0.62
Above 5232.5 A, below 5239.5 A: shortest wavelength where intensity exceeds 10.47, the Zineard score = 5235.0 A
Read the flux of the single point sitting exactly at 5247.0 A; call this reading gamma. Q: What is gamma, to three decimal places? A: 10.380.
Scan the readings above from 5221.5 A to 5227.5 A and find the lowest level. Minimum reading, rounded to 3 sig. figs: 9.63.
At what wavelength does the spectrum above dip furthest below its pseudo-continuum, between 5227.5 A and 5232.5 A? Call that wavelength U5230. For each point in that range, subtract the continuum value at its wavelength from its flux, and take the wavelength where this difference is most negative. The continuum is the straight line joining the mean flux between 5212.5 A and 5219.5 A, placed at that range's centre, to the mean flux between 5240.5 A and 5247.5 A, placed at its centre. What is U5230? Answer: 5229.0 A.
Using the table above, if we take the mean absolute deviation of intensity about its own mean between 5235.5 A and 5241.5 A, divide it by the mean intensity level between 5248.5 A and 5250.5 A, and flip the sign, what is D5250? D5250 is -0.043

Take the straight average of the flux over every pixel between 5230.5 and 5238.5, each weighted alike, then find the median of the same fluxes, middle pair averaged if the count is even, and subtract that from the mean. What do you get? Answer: -0.13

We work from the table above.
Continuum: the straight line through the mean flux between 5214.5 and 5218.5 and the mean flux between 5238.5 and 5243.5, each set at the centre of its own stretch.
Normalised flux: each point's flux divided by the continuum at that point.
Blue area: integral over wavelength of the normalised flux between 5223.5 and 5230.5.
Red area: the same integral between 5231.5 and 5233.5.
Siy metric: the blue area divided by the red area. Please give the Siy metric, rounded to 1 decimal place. 3.5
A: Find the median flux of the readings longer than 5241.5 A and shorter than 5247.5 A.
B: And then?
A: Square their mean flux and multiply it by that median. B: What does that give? 1245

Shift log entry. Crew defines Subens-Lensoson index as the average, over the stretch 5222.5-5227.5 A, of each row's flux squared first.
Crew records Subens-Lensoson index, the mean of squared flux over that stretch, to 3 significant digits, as 106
